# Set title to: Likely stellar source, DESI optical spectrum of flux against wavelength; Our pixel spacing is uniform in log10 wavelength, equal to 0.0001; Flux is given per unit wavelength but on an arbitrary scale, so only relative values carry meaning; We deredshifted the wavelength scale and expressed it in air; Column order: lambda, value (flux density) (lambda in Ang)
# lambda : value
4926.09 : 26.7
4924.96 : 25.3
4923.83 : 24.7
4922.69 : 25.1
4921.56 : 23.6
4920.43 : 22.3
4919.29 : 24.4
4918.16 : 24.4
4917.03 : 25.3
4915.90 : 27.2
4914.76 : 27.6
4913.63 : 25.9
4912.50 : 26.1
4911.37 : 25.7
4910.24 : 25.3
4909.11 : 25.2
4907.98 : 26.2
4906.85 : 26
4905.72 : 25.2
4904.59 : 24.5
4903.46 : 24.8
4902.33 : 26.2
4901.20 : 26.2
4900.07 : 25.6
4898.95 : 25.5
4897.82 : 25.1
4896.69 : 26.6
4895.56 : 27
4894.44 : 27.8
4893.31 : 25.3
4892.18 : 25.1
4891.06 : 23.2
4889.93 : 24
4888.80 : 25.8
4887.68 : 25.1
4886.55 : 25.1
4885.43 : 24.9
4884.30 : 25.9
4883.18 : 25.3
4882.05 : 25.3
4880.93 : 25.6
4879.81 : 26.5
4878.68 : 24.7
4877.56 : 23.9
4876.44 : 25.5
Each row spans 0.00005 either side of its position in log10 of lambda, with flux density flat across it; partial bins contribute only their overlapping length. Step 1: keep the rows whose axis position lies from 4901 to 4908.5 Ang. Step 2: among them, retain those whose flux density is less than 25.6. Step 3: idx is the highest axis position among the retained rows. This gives 4905.72 Ang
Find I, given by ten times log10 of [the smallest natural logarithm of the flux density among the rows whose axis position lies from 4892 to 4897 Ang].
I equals 5.08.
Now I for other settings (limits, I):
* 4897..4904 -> 5.07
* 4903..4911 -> 5.05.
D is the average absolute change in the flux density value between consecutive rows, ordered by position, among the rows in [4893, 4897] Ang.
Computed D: 1.2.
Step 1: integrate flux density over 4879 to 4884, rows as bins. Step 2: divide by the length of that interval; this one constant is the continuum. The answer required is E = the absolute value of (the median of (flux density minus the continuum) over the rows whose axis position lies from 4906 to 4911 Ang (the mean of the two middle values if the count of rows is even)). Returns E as 0.01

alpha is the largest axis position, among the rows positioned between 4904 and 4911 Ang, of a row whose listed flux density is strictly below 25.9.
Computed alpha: 4910.24 Ang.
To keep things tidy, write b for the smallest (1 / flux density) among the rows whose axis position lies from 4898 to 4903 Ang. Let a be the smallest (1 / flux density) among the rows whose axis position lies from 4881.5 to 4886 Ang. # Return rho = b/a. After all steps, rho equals 0.99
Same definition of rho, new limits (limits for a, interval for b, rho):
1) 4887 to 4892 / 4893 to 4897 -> 0.93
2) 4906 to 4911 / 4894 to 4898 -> 0.94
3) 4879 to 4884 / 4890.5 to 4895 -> 0.95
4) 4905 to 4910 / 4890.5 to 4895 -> 0.94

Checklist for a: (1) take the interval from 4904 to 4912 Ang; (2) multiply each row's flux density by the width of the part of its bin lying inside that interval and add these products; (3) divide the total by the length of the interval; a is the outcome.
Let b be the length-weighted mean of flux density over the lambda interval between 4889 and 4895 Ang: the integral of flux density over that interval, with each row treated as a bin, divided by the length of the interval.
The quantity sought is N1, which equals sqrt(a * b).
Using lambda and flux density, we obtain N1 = 25.3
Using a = 25.4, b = 25.1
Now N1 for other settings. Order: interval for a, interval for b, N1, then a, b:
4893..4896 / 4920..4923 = 25.2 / 26.8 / 23.7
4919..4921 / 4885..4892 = 23.9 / 23.2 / 24.7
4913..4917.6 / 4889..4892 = 25.2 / 26.5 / 24.0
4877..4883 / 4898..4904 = 25.4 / 25.2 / 25.6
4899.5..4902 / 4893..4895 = 26.3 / 26.0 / 26.7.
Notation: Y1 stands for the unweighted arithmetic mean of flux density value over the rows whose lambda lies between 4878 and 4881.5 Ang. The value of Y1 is 25.6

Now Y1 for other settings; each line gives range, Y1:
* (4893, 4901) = 26.1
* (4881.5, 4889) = 25.3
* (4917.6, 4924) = 24.1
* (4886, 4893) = 24.7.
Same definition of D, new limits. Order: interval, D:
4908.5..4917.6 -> 0.7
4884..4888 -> 0.4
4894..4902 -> 0.6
